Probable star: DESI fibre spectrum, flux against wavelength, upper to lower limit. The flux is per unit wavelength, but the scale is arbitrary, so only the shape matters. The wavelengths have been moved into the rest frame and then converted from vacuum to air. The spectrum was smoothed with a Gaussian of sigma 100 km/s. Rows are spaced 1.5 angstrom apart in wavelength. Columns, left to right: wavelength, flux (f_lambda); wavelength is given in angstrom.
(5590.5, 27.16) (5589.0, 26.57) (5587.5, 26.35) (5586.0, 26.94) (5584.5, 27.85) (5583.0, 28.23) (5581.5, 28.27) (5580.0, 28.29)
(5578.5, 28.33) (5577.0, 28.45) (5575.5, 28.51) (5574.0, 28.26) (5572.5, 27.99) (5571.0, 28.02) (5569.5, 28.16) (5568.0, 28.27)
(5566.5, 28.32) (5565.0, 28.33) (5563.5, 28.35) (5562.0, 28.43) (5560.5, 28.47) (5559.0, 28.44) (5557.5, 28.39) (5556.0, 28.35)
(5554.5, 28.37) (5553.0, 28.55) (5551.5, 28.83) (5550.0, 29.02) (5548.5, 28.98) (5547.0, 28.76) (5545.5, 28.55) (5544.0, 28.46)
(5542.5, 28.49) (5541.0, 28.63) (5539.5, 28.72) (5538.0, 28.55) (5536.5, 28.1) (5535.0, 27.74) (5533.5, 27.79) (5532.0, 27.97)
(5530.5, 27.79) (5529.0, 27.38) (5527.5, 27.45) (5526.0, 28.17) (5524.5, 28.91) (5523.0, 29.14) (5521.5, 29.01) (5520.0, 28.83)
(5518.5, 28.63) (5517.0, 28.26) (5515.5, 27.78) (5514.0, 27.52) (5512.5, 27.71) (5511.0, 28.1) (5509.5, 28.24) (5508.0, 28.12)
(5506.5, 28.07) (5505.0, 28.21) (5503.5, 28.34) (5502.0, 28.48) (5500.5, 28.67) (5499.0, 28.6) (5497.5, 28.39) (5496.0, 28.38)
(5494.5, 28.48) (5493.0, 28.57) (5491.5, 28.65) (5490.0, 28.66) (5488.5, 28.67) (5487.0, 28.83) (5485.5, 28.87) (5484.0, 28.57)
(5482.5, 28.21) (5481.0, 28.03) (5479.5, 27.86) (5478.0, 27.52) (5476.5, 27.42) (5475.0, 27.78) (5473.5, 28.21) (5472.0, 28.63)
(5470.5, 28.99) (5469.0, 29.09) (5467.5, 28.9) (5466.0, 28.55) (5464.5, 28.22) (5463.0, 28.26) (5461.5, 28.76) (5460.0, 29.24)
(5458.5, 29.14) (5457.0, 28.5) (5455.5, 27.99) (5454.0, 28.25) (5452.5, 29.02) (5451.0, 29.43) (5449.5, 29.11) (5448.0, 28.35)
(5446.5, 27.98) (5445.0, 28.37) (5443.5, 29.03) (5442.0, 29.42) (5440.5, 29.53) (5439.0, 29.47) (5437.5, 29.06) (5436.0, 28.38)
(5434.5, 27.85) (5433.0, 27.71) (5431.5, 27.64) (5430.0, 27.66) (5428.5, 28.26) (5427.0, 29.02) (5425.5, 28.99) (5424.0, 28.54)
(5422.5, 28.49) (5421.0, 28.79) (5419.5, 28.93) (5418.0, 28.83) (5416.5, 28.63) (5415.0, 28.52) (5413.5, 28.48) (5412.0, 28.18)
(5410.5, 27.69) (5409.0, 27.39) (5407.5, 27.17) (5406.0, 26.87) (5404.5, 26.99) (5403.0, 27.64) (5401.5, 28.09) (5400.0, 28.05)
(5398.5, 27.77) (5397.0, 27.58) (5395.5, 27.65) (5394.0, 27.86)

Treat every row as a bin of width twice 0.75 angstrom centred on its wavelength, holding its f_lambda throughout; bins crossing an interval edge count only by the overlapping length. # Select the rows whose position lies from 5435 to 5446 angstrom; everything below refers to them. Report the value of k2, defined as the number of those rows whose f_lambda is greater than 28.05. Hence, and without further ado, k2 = 7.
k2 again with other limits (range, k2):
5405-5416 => 3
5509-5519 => 4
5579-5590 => 3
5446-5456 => 5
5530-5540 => 3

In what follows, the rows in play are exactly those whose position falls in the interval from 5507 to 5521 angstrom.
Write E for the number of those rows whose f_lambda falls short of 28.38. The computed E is 7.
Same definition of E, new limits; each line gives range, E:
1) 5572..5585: 7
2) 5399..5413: 9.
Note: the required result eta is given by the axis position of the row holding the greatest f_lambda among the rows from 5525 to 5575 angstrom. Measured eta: 5550.0 angstrom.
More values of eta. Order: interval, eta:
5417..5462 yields 5440.5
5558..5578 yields 5575.5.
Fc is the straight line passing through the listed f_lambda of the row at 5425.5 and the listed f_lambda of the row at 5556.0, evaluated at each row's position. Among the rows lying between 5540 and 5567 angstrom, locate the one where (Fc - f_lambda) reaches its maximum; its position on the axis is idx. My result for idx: 5556.0 angstrom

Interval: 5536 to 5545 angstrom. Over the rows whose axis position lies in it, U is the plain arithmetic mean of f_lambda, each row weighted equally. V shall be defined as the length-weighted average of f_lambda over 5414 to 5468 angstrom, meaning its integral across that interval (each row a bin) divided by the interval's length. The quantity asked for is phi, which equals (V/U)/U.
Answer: 0.0353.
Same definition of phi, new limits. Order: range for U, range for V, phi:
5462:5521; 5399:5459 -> 0.0353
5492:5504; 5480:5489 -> 0.0351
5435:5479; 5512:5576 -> 0.0345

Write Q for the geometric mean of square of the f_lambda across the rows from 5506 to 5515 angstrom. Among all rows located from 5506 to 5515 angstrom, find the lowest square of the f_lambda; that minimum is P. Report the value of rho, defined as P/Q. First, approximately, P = 757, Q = 782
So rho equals 0.969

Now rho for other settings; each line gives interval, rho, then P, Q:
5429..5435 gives 0.995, 764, 768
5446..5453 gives 0.946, 783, 828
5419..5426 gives 0.982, 812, 826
